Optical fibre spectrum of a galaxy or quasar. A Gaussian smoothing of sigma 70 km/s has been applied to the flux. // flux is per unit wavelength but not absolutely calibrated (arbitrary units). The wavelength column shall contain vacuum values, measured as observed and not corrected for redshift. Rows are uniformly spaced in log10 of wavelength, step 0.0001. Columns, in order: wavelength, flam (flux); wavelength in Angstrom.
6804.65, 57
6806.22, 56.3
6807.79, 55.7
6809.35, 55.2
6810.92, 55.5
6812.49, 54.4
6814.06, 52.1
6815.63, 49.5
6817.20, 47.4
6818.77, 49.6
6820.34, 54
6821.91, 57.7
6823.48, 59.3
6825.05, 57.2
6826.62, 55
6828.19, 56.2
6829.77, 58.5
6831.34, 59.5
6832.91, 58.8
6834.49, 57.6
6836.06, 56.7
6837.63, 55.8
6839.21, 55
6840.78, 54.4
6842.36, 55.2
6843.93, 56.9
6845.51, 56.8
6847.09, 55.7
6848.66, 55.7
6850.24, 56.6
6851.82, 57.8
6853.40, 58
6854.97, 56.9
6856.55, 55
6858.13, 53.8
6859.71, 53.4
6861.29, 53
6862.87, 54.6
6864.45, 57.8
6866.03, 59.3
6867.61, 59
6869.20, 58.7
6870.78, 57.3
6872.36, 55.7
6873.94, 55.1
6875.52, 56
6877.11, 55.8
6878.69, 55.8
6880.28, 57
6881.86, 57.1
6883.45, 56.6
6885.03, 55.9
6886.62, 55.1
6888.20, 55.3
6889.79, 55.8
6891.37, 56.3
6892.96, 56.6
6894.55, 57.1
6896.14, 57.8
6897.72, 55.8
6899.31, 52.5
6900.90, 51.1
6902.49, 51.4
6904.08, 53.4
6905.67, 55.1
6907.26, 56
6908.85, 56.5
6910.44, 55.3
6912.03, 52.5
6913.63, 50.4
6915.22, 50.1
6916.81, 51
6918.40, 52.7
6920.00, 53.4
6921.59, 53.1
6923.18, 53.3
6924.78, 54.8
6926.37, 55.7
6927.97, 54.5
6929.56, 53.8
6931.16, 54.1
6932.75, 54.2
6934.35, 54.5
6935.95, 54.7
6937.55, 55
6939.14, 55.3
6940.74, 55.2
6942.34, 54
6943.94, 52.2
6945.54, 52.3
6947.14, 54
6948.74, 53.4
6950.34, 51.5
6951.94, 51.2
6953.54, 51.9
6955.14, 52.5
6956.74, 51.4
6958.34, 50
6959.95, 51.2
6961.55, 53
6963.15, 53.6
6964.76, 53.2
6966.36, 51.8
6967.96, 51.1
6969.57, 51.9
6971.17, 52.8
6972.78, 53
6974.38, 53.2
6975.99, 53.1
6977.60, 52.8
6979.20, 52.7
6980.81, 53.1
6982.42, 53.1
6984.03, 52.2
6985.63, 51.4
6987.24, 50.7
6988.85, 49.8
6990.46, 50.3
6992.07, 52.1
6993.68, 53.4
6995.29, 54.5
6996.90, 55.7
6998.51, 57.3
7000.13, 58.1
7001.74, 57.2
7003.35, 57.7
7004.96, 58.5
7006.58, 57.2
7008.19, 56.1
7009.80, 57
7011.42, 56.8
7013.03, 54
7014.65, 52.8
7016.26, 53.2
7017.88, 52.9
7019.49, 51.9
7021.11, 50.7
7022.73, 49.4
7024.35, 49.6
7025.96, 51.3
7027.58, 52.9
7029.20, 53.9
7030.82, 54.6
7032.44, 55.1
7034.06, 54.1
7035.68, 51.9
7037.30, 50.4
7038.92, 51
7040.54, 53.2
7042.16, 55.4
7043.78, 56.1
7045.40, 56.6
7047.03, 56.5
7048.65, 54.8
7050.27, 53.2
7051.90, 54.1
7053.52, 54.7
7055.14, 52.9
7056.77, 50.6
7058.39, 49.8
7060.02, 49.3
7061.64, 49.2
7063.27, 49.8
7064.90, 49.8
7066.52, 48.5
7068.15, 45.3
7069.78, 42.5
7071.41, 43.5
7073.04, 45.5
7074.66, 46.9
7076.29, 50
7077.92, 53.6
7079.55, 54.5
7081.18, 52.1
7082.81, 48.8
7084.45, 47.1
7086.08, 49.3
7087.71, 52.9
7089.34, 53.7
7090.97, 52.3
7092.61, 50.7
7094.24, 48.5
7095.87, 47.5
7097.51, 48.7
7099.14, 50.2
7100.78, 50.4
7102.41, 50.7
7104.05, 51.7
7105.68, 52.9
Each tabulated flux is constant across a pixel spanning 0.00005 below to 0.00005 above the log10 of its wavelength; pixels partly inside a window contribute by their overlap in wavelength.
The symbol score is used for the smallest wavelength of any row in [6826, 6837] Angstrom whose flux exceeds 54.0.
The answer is 6826.62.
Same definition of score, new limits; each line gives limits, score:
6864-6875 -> 6864.45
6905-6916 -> 6905.67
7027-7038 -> 7030.82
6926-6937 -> 6926.37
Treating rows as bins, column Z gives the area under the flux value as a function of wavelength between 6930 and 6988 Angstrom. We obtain 3064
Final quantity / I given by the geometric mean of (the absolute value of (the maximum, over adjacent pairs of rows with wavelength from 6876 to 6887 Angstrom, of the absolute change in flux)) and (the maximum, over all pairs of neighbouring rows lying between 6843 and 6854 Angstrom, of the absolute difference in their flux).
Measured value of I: 1.20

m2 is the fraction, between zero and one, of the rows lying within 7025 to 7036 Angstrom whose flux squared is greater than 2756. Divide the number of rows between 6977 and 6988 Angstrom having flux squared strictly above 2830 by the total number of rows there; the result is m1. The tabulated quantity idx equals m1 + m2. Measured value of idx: 0.7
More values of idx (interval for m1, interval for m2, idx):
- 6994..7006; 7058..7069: 1.0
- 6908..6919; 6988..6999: 0.9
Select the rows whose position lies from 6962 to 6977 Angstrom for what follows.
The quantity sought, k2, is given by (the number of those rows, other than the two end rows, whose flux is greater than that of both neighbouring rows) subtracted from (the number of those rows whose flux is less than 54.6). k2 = 8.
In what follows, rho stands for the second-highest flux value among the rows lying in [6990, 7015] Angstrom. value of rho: 58.1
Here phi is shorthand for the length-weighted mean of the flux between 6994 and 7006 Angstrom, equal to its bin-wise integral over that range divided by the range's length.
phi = 56.8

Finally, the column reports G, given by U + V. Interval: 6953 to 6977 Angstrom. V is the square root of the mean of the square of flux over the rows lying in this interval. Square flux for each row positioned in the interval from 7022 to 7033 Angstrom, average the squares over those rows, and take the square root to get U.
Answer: 105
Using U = 52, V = 52.3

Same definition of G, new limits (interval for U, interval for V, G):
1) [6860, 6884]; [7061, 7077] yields 104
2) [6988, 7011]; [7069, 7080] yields 104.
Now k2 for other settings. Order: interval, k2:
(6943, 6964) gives 11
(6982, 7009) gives 7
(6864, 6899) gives -4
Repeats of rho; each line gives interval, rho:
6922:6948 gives 55.3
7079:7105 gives 53.7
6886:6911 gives 57.1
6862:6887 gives 59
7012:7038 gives 54.6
